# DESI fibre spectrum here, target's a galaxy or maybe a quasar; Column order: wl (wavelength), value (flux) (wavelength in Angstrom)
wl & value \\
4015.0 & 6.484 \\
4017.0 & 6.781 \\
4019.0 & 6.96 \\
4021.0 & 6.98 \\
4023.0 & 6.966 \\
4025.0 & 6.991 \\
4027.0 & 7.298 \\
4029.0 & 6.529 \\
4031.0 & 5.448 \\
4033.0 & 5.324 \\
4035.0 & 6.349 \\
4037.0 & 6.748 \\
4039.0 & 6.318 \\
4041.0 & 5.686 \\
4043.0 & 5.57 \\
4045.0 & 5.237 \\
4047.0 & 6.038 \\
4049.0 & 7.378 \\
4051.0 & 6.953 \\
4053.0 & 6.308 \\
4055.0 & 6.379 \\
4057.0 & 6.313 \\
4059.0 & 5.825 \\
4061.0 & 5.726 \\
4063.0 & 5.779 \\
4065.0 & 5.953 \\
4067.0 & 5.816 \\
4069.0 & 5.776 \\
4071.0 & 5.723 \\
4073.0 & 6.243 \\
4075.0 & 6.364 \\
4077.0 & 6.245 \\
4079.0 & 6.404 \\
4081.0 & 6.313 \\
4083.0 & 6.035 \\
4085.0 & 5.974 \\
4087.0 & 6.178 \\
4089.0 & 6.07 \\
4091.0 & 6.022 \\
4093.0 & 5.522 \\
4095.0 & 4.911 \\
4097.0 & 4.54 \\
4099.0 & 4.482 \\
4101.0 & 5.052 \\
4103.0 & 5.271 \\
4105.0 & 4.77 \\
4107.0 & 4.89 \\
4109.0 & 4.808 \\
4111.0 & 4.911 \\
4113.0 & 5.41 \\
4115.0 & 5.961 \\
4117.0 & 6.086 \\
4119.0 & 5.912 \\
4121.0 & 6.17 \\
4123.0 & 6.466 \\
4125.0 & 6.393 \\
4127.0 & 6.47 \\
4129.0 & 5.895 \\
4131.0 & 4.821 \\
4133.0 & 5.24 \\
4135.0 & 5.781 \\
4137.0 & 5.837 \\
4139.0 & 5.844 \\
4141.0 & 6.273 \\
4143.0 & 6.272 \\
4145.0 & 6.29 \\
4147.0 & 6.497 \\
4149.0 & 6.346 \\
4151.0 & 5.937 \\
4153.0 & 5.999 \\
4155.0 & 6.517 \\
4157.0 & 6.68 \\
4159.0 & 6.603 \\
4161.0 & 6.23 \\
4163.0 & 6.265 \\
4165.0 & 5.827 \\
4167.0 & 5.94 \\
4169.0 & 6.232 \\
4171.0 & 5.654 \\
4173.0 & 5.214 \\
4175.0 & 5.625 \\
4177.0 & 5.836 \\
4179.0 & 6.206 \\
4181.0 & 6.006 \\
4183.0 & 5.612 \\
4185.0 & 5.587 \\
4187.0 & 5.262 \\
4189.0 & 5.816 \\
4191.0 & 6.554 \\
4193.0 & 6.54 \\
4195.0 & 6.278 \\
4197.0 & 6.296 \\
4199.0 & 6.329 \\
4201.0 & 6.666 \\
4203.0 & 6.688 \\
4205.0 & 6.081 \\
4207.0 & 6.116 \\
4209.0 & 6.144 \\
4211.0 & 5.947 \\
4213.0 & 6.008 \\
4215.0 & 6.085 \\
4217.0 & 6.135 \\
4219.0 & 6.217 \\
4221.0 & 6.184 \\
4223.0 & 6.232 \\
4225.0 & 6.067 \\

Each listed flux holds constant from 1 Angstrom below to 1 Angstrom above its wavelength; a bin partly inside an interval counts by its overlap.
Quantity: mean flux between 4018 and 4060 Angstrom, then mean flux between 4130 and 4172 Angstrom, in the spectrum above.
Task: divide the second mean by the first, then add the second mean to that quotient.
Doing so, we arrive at 7.00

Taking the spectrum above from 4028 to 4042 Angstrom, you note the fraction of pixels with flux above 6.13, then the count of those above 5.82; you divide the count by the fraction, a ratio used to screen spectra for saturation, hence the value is 7.0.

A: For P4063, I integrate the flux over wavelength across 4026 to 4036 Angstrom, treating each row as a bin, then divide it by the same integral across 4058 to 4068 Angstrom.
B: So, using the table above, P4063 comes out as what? 1.06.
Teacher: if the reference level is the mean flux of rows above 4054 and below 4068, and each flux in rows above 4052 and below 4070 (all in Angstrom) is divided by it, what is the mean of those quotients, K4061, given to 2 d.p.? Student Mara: 1.00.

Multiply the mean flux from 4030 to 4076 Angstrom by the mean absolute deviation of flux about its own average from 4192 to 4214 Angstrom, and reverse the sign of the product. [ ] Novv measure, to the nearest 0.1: -1.2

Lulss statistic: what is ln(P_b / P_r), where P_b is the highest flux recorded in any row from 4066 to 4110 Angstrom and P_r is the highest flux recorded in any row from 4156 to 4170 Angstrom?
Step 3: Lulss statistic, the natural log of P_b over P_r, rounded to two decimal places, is -0.04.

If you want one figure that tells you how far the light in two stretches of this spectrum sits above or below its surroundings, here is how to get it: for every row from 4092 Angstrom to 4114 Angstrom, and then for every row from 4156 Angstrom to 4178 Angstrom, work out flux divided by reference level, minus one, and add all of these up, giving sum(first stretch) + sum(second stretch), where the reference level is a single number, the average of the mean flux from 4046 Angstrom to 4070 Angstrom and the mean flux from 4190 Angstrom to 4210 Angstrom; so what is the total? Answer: -2.78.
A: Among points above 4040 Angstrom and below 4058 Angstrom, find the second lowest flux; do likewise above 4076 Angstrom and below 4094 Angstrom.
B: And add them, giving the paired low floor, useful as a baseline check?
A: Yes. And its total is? 11.5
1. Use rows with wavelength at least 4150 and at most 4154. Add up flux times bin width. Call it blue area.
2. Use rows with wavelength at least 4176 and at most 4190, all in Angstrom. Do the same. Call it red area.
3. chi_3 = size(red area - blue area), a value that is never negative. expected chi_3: 57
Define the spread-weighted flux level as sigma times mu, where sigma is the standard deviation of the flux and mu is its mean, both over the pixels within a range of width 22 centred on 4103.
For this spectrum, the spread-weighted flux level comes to 1.6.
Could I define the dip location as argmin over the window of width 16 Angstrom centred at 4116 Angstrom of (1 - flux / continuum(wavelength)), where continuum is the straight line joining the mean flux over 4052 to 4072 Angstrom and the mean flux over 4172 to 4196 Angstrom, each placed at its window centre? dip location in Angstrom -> 4123.0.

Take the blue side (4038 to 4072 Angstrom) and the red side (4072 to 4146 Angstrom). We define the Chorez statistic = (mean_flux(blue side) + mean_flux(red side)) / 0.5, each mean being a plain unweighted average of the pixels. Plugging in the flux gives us 23.6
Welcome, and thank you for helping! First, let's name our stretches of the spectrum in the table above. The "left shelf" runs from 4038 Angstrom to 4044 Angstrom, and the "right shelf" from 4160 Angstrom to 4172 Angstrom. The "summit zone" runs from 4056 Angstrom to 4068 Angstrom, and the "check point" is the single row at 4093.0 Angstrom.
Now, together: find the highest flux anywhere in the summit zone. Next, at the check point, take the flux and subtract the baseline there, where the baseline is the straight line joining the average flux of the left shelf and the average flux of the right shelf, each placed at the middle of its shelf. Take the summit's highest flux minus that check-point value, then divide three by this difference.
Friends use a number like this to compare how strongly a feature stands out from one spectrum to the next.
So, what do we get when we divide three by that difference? 0.447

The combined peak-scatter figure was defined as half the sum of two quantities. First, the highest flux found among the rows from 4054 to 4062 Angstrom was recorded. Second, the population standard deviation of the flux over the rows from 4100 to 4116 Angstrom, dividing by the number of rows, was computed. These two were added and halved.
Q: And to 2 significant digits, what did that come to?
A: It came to 3.4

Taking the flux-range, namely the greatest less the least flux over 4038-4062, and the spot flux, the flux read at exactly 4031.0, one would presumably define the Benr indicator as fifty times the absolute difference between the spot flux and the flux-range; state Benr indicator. 165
